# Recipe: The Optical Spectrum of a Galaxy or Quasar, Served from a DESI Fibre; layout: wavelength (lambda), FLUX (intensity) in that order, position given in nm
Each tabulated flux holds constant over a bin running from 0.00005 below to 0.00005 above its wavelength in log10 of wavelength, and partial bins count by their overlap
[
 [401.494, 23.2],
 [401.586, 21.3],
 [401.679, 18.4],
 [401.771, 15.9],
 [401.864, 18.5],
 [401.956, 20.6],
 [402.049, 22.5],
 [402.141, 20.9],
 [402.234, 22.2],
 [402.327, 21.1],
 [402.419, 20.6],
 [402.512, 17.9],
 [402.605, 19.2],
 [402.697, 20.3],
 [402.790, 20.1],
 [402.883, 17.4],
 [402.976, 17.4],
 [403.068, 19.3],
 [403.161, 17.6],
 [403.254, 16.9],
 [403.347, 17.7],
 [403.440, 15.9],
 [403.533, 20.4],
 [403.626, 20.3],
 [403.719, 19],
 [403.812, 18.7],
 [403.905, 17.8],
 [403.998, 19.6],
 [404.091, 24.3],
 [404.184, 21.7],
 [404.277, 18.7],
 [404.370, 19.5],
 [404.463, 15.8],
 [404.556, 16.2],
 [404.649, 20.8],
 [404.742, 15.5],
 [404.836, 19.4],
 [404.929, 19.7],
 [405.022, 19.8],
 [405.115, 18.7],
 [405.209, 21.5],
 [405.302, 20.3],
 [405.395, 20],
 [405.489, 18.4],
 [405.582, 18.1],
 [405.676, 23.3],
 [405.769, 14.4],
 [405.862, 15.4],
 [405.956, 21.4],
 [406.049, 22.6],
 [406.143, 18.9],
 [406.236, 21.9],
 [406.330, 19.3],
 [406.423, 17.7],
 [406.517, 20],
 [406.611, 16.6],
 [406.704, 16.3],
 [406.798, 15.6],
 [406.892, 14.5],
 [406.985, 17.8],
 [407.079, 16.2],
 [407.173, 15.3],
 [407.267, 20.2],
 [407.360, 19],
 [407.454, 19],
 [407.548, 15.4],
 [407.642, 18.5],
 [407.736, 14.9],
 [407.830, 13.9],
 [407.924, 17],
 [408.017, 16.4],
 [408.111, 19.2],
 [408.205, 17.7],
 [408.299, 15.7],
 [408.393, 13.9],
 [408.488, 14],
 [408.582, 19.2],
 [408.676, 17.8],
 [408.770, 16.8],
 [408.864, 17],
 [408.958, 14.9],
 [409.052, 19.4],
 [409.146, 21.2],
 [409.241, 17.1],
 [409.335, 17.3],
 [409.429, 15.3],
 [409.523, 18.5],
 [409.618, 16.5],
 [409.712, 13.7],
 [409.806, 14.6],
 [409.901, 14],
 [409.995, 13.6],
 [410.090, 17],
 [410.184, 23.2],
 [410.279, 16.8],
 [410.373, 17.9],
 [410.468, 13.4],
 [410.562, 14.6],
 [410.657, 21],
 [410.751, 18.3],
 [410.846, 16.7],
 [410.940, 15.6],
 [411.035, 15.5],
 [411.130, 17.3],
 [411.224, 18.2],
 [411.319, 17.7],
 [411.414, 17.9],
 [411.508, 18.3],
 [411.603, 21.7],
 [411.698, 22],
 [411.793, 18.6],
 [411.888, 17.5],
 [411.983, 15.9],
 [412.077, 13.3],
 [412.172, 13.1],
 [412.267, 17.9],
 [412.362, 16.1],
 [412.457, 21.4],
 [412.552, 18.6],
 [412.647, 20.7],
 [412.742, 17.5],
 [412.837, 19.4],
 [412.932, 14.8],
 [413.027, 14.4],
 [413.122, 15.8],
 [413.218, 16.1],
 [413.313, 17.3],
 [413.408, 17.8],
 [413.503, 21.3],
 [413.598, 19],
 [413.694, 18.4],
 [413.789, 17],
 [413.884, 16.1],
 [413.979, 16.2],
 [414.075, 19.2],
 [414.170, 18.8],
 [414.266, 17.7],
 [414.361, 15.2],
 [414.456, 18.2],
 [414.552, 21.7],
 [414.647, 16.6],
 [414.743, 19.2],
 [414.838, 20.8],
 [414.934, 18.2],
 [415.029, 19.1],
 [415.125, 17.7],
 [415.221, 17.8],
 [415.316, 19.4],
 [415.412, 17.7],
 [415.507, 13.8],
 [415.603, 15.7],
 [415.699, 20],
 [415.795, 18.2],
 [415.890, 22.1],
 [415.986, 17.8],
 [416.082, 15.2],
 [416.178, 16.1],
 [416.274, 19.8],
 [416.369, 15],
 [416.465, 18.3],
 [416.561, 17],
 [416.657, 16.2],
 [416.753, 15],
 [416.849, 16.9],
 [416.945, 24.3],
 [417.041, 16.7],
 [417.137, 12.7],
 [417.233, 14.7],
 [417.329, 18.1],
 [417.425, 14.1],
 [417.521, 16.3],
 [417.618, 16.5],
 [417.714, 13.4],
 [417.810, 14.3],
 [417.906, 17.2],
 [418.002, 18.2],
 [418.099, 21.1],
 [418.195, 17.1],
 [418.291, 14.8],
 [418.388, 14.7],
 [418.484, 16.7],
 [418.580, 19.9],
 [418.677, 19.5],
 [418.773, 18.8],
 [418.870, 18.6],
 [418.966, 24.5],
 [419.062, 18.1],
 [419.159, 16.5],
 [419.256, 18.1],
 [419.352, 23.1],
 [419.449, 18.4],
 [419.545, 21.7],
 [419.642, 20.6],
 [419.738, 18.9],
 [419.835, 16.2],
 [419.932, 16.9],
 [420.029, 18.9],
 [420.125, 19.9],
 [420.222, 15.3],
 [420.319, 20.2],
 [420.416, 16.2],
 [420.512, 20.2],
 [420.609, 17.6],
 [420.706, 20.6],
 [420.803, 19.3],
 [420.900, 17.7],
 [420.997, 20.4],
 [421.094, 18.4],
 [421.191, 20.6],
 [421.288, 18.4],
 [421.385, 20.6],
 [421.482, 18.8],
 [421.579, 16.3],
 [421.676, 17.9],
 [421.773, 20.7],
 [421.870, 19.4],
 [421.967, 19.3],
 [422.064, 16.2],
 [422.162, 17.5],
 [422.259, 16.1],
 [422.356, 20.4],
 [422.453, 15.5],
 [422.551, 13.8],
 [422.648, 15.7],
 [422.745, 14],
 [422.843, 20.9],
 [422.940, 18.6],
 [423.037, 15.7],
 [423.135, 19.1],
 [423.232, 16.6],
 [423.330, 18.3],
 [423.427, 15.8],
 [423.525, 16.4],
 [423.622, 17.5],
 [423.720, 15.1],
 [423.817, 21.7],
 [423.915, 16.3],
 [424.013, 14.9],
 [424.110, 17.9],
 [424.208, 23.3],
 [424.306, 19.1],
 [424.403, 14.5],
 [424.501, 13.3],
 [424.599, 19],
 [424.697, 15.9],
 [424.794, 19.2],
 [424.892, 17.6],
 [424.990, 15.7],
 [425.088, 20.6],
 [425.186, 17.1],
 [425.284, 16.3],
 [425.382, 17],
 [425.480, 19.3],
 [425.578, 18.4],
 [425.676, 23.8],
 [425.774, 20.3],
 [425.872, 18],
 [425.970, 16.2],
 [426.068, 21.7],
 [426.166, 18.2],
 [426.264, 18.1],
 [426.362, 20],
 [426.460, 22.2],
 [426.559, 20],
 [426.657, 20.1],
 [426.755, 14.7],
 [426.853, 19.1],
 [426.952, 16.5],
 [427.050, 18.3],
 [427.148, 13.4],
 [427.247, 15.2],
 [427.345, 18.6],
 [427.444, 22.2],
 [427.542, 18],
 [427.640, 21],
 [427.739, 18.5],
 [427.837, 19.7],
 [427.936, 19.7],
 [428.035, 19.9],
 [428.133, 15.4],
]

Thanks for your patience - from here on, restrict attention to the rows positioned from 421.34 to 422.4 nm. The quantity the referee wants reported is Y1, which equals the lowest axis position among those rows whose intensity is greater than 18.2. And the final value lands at 421.385 nm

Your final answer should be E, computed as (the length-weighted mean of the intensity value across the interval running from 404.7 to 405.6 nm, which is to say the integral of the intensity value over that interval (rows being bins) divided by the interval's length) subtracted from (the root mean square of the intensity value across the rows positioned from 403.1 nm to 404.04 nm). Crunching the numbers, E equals -0.7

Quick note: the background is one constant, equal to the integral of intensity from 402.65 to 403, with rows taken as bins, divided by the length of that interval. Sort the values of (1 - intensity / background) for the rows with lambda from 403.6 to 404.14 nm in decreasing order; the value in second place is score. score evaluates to 0.01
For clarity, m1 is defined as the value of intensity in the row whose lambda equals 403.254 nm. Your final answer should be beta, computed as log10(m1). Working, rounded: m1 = 16.9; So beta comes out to 1.23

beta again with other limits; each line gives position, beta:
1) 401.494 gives 1.37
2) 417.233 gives 1.17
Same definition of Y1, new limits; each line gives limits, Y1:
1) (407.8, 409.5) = 408.111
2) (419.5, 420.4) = 419.545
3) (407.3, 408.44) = 407.360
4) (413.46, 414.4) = 413.503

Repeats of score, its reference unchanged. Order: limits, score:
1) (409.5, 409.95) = 0.26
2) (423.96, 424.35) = 0.05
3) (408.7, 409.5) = 0.19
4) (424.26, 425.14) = 0.23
